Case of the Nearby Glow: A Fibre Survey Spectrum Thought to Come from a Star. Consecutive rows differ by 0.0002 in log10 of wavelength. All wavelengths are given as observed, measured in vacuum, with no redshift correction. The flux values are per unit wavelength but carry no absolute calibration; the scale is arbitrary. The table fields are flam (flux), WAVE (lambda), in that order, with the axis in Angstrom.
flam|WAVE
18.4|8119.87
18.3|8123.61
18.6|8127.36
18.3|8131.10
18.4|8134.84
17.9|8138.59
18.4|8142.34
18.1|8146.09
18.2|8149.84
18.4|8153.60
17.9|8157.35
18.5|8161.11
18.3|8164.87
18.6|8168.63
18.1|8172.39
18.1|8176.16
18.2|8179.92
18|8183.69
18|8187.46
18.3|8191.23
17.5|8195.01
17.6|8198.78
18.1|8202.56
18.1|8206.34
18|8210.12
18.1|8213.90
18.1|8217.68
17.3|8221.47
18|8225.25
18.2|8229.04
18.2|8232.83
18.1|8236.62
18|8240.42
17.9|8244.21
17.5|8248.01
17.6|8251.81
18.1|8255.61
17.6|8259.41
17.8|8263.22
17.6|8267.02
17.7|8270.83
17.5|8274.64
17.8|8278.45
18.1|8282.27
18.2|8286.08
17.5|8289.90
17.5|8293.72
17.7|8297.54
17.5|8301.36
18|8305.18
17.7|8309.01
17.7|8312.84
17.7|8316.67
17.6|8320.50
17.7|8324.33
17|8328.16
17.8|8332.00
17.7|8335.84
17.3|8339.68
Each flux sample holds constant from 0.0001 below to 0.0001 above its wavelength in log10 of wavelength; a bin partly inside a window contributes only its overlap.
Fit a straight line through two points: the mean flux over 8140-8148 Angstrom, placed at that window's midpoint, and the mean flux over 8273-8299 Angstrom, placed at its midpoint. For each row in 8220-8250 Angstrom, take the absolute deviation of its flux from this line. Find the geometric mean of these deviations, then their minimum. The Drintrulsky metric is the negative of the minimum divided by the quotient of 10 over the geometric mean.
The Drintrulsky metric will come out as 0.0000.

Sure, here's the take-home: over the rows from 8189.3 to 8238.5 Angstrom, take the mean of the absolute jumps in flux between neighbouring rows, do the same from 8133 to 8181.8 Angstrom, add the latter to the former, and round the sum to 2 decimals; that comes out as 0.60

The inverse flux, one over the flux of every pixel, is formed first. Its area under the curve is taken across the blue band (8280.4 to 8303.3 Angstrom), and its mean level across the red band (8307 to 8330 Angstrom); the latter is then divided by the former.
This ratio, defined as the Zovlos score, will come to 0.0441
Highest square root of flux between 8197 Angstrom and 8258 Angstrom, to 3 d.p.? 4.266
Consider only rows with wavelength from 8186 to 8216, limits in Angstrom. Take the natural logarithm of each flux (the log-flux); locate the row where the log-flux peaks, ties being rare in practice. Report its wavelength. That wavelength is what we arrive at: 8191.23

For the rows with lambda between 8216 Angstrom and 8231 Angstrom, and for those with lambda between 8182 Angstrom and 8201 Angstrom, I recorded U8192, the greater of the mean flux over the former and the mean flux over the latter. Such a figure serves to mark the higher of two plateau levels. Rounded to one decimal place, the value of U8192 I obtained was 17.9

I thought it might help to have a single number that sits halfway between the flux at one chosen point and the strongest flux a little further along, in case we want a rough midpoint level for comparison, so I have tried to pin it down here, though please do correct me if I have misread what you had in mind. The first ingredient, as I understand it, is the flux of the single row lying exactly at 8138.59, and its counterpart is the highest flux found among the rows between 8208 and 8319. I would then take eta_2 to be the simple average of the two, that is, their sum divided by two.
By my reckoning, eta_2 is 18.05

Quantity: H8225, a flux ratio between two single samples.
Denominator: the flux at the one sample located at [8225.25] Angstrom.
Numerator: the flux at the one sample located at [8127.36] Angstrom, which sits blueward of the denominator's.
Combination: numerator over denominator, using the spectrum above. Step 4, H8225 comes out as 1.03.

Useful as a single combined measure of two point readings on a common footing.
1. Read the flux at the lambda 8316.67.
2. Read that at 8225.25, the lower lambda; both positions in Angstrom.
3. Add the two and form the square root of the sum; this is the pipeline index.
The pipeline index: 5.97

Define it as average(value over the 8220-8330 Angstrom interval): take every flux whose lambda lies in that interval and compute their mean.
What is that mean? 17.75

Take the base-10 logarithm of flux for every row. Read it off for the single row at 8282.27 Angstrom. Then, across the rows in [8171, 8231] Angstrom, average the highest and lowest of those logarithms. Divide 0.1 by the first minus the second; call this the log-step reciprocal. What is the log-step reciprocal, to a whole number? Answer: 13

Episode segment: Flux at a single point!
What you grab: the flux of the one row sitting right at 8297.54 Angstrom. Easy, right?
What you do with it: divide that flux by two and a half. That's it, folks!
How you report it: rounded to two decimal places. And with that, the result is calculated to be 7.08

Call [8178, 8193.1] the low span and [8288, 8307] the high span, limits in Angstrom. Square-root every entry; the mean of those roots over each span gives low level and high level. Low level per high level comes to 1.01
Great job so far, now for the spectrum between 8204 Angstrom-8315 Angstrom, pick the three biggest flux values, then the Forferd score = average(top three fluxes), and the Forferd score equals 18.20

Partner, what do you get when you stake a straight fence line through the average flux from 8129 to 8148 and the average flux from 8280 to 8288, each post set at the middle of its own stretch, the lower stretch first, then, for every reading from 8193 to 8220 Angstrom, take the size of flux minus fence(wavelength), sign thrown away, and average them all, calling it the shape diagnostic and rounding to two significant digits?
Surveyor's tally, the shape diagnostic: 0.26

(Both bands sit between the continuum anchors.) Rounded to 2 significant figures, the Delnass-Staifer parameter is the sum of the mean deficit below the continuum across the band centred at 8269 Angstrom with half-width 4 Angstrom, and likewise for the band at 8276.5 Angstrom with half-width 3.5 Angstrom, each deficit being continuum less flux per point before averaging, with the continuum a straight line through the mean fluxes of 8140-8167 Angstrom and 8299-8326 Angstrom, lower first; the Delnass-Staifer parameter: 0.38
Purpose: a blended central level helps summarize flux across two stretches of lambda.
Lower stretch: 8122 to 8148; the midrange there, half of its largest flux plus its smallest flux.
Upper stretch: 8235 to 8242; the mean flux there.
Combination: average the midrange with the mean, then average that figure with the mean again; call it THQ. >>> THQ 18.1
